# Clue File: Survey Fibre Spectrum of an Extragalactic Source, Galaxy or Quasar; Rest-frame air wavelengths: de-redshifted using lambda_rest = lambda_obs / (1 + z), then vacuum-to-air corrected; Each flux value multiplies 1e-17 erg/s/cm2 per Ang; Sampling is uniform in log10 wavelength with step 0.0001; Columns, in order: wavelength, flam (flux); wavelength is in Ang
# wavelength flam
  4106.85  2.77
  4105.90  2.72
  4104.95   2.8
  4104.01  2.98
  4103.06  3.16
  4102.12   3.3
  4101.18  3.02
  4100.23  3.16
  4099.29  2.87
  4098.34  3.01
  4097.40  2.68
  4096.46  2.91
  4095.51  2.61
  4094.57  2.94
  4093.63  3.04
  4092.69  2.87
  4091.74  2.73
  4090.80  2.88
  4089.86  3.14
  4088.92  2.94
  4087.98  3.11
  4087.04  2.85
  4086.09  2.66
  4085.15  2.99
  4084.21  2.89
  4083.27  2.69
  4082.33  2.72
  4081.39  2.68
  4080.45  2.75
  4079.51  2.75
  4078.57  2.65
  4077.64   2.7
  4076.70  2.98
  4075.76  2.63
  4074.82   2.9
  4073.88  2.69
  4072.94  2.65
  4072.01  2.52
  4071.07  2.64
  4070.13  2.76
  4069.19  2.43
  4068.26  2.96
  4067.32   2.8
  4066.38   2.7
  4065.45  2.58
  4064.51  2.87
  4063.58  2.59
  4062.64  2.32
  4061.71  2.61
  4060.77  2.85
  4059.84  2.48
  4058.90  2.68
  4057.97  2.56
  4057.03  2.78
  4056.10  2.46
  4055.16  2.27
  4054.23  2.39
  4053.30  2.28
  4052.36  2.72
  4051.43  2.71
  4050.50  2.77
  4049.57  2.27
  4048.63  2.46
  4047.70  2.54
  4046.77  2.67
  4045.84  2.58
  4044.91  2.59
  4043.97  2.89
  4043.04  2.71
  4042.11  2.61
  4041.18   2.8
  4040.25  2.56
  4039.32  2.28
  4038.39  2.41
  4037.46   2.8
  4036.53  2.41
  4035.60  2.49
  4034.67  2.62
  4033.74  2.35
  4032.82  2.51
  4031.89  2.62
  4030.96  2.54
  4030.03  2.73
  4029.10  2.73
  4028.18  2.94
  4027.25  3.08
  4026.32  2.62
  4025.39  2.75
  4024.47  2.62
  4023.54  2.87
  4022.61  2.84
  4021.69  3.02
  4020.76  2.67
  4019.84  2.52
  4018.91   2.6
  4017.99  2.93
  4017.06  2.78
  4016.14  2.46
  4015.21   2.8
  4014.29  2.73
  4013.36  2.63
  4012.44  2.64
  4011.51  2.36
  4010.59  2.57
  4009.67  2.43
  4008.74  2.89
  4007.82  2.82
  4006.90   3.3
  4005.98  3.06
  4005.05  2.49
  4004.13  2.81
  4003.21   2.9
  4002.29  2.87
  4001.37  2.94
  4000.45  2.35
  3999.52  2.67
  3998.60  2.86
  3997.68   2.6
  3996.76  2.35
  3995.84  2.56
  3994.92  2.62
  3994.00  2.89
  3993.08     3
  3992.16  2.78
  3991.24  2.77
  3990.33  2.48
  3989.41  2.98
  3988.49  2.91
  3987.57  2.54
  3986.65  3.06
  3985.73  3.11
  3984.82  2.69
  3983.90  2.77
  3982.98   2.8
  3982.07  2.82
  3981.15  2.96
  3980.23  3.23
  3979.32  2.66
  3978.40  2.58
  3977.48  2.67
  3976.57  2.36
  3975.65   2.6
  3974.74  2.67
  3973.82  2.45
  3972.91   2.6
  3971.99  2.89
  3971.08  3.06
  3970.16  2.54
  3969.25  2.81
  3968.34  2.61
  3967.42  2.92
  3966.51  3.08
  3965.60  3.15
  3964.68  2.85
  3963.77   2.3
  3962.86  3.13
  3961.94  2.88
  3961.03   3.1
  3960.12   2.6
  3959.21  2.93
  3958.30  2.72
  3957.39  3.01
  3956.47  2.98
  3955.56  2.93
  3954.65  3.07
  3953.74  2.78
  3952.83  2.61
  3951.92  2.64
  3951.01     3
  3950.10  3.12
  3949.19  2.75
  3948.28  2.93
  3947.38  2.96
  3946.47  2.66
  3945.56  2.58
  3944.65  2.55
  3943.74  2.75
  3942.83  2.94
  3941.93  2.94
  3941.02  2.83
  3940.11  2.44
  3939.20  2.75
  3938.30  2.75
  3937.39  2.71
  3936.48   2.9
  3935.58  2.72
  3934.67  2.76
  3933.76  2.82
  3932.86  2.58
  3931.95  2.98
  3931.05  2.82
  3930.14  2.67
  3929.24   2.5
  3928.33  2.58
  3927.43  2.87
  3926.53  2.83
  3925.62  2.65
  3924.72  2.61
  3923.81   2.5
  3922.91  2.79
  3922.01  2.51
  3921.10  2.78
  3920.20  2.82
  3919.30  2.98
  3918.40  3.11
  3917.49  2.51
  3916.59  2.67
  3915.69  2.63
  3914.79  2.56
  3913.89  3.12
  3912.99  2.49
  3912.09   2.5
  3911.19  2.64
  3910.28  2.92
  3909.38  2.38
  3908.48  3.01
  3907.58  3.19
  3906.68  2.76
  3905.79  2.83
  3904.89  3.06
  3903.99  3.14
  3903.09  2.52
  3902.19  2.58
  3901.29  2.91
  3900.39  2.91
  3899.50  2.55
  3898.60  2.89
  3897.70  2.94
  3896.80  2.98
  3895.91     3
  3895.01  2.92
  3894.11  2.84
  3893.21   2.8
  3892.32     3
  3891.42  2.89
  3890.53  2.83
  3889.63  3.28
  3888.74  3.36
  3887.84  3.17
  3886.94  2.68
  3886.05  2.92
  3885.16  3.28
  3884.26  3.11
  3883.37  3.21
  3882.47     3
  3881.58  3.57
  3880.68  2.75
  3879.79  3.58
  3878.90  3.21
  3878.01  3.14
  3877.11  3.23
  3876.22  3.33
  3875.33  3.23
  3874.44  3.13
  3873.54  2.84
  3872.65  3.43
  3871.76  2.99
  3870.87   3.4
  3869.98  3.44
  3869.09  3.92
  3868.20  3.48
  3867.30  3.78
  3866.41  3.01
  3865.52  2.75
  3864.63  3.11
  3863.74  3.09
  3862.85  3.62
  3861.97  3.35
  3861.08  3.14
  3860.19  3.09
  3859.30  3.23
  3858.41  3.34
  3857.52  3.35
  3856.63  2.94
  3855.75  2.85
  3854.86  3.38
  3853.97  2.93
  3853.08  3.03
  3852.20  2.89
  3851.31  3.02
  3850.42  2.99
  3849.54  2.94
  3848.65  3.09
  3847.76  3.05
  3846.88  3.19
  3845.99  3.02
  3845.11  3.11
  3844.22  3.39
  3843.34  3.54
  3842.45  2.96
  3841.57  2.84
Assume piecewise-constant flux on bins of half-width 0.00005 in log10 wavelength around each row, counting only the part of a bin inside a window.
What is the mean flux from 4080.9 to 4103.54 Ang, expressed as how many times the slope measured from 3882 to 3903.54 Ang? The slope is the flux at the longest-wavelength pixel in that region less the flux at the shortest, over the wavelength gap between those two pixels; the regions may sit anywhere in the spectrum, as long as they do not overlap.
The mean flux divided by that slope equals -125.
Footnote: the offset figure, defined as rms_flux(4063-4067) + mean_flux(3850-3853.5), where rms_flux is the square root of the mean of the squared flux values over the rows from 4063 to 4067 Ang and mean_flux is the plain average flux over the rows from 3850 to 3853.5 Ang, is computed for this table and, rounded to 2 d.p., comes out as 5.67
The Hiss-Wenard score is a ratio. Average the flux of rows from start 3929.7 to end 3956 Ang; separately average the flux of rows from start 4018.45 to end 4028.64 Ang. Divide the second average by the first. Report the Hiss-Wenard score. 0.99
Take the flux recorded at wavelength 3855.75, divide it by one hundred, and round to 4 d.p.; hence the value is 0.0285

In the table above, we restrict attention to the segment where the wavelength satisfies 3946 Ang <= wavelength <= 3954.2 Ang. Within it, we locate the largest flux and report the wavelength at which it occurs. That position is 3950.10 Ang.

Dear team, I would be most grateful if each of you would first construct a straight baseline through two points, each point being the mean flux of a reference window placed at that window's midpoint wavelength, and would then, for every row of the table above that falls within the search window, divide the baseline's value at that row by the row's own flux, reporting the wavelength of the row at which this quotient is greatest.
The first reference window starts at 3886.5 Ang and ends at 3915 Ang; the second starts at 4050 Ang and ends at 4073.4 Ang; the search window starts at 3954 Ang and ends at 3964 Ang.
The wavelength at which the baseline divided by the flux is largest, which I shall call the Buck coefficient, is 3963.77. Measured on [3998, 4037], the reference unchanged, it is 4000.45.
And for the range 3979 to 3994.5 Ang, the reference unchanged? 3990.33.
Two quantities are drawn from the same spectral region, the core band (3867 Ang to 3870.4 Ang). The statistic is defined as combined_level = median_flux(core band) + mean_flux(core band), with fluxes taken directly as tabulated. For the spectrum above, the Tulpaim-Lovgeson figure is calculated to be 7.3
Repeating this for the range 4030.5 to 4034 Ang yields 5.0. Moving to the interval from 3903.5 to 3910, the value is 5.9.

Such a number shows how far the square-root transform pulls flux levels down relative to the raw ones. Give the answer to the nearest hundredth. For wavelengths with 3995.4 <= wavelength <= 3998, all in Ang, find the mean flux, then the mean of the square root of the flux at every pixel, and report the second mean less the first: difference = -0.92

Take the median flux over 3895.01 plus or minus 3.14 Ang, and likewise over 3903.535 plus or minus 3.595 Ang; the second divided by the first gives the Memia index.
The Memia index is 0.98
